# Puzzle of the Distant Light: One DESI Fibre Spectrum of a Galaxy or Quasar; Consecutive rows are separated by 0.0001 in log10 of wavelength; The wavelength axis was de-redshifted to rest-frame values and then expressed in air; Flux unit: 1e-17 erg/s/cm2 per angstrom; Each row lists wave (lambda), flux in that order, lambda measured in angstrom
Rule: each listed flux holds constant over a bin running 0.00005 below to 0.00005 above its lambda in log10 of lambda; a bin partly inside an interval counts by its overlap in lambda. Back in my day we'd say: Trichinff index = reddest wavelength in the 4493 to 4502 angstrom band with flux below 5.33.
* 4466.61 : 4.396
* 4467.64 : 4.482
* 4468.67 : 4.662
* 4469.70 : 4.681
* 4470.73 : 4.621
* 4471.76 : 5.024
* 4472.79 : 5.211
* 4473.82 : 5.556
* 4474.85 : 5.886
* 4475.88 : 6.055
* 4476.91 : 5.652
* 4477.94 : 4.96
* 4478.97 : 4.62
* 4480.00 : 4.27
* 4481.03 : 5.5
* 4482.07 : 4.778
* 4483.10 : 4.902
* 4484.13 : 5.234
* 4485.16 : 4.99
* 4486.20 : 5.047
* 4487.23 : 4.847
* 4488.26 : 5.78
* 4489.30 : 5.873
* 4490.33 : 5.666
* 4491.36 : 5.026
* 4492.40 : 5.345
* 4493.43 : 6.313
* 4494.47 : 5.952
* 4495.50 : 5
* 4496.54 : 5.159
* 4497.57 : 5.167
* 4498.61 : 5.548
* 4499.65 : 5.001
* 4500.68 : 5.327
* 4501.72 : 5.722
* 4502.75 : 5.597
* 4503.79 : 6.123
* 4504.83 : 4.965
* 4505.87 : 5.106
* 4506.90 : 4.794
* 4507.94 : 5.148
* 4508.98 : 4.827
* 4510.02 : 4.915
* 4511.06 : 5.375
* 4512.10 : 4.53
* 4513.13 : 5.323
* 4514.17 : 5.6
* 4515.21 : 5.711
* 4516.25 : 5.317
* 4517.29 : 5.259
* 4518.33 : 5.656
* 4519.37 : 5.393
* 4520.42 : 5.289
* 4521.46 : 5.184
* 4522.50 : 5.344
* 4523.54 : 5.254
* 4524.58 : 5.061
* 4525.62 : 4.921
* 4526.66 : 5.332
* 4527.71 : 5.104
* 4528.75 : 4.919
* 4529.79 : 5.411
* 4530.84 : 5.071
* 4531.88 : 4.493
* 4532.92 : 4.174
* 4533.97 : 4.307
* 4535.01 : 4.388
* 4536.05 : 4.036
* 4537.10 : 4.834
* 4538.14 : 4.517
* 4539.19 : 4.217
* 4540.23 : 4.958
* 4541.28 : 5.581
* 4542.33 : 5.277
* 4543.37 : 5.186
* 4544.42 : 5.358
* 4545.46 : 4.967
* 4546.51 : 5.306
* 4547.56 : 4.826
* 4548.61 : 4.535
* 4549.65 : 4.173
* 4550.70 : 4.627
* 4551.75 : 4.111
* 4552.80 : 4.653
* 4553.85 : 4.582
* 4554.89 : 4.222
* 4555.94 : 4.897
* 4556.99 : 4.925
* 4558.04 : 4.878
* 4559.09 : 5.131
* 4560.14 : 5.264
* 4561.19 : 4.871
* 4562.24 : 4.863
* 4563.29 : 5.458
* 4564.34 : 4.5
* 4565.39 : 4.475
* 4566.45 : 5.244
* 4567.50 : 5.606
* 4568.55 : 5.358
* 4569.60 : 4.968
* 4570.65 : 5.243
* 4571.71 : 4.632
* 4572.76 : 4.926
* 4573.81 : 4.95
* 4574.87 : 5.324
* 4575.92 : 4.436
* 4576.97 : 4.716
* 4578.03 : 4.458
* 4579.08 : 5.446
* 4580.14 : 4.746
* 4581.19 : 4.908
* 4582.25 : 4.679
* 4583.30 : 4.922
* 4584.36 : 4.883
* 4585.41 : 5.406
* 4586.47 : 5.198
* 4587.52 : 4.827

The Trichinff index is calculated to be 4500.68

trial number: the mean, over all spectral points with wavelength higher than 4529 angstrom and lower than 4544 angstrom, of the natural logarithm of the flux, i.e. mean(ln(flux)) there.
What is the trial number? 1.55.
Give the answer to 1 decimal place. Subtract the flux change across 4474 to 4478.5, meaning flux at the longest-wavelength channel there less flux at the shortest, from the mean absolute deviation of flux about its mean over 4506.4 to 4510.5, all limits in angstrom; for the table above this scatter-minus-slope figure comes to 1.0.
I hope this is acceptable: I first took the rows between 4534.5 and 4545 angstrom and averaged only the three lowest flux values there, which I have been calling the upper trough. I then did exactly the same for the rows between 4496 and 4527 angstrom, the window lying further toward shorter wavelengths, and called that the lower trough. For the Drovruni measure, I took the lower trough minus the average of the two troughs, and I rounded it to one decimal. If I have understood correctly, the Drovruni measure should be 0.3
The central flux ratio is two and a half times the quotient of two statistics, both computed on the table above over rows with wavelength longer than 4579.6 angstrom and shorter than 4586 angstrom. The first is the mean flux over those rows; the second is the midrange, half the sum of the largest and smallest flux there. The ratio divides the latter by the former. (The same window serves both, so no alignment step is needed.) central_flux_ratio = 2.56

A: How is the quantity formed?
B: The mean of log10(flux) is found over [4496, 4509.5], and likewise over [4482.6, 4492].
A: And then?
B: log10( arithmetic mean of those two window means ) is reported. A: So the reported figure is -0.142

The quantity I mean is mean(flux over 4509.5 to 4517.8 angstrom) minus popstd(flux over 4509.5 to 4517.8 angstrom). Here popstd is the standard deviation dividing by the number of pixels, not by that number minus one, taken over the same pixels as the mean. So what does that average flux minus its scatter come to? 4.90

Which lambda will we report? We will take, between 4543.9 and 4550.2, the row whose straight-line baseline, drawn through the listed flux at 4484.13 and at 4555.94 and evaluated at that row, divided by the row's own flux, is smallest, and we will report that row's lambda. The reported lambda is 4544.42 angstrom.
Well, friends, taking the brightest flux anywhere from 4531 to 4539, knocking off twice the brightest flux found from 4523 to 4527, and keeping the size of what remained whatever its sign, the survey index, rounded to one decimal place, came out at 5.8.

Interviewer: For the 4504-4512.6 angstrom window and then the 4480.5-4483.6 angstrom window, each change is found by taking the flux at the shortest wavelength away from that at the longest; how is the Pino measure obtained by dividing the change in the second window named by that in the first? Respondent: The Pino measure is 1.4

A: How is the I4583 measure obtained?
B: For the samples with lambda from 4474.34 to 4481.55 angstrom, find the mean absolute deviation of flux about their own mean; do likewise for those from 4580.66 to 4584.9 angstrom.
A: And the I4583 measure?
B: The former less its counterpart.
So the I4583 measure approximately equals 0.48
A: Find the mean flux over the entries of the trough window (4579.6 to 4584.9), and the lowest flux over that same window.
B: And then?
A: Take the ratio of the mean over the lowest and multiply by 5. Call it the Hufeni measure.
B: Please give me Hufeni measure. 5.2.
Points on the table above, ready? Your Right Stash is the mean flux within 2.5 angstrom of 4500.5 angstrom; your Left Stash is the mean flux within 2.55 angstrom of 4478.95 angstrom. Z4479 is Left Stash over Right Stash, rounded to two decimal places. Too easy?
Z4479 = 0.92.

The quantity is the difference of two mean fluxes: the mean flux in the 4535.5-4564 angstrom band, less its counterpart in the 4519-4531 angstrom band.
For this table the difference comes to -0.4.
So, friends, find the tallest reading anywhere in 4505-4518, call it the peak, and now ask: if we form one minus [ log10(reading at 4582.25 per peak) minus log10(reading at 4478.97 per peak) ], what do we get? 0.99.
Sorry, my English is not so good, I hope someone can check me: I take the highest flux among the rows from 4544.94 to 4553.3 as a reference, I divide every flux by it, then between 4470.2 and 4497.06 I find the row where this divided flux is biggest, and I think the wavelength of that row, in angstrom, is 4493.43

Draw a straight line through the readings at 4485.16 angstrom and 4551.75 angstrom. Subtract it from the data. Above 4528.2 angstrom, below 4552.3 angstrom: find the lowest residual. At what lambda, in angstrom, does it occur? 4536.05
